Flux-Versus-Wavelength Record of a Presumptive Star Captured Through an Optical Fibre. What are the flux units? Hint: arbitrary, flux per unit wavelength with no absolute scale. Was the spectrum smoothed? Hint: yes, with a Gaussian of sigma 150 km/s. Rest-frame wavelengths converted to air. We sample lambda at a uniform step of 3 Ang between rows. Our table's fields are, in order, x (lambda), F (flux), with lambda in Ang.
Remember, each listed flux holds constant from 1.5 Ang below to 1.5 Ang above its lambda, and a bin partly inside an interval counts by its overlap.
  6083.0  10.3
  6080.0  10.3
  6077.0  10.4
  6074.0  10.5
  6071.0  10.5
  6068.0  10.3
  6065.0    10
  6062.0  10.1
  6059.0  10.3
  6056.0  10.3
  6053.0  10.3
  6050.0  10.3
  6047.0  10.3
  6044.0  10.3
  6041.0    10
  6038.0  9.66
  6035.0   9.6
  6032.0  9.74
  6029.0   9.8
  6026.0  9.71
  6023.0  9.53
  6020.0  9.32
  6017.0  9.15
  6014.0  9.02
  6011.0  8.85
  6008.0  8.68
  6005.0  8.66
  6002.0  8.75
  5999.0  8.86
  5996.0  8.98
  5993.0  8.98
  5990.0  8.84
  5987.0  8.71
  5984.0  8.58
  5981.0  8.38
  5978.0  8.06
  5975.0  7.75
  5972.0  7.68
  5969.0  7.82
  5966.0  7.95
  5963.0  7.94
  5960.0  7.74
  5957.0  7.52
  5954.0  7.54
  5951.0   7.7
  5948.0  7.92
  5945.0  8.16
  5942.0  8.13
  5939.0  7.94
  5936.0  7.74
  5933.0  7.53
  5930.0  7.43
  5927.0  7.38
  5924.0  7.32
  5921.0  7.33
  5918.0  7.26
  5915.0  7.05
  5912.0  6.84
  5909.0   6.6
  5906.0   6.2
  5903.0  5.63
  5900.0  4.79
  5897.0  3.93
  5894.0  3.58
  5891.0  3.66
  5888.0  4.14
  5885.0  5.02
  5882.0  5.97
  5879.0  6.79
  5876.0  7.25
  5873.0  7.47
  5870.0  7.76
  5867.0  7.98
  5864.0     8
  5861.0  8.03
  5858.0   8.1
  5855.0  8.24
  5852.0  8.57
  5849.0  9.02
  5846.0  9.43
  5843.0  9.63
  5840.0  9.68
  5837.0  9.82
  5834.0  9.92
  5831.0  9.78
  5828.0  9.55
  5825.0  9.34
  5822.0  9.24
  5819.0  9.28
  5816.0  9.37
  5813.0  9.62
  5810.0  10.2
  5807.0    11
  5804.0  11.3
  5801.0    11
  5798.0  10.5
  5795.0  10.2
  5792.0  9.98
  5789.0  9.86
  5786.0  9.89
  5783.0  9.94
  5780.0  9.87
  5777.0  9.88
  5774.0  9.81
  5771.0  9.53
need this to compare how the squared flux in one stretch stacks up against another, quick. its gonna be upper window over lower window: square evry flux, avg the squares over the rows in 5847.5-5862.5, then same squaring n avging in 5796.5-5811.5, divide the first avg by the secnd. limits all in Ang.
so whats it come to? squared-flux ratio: 0.6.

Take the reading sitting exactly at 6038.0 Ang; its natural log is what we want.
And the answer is 2.27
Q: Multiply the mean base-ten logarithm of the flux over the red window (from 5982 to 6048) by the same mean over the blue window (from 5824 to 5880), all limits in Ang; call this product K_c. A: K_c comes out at 0.903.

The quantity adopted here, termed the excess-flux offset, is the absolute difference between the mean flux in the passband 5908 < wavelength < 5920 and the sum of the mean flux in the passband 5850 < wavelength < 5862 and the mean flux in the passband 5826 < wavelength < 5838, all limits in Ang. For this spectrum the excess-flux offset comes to 11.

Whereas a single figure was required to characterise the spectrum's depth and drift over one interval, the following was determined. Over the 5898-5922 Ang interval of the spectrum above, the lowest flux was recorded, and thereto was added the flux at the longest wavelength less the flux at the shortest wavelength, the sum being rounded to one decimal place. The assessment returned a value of 7.3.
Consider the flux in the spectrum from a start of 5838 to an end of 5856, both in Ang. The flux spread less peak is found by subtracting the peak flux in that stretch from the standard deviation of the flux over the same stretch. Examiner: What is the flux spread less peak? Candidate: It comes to -9.1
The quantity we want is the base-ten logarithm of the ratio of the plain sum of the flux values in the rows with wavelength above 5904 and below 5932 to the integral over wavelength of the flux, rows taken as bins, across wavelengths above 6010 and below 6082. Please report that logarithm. -1.05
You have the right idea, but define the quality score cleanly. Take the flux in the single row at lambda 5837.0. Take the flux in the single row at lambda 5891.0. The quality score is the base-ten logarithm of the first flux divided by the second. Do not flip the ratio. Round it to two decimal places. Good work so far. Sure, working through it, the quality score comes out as 0.43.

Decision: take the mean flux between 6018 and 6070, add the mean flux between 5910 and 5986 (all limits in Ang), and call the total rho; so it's 17.7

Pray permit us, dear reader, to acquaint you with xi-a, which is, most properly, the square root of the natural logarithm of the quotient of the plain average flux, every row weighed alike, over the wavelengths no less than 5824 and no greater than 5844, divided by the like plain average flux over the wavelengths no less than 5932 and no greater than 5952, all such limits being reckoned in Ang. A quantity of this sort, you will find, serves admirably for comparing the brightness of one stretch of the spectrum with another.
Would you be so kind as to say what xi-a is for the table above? 0.45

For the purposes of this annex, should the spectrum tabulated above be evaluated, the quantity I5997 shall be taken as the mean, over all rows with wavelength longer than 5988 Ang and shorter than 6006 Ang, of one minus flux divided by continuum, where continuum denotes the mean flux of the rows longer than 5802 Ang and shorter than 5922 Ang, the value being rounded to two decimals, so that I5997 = -0.13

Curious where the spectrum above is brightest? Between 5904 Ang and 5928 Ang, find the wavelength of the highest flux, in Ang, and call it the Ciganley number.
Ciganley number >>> 5927.0 Ang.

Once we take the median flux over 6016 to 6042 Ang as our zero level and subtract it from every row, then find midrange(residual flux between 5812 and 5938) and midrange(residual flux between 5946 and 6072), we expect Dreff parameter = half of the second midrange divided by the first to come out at 0.11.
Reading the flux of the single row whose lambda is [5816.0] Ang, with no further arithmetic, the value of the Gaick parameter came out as 9.37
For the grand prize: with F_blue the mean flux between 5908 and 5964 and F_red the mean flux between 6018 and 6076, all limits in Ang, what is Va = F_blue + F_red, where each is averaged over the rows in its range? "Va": 17.6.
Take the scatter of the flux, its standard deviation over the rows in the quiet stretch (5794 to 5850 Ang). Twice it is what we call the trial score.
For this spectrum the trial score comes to 1.3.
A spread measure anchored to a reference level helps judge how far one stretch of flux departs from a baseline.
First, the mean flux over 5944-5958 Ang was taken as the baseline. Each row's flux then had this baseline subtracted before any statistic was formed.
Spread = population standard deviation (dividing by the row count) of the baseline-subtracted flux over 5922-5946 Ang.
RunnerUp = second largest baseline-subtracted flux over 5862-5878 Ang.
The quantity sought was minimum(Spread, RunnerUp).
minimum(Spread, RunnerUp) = 0.2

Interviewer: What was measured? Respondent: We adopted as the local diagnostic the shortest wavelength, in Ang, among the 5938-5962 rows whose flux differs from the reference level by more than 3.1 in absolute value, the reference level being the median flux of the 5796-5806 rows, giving 5951.0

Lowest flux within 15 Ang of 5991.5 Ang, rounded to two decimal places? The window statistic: 8.06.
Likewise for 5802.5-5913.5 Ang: 3.58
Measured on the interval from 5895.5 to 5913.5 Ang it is 3.93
